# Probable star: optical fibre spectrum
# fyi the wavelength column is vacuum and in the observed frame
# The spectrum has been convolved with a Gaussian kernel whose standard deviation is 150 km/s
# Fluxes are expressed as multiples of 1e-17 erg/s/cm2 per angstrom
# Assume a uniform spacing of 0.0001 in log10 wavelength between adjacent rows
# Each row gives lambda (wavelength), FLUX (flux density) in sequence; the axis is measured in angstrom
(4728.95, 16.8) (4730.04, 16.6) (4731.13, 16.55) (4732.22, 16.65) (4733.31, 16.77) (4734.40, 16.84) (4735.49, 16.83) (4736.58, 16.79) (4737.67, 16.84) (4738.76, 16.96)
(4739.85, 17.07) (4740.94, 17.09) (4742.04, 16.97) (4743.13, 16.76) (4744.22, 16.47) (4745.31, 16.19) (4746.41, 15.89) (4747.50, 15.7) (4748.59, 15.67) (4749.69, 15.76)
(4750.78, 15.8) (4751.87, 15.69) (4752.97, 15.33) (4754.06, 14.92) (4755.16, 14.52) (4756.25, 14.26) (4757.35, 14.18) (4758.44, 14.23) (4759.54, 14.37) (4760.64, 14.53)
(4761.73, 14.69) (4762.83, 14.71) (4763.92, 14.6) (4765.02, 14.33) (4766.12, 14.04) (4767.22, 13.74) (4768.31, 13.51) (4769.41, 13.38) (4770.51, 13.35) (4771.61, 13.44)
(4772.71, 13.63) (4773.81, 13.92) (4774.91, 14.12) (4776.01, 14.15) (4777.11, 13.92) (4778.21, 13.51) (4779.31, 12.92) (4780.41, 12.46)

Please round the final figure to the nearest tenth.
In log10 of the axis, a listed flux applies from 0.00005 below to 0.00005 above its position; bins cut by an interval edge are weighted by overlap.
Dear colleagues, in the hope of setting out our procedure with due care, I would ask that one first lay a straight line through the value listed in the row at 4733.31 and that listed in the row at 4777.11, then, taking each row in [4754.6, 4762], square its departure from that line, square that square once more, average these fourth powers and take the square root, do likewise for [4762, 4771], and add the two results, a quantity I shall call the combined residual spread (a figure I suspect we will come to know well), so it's 1.4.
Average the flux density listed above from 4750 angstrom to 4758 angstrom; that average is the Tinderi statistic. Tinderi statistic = 15.0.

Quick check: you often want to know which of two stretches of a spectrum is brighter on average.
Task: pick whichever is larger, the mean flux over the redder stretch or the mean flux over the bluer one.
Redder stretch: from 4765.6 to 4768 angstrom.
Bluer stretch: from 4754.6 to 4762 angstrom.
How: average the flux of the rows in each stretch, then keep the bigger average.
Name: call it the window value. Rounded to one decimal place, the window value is 14.4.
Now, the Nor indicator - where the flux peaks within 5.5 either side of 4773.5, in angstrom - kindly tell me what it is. 4776.01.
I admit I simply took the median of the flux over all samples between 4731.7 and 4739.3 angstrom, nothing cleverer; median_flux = 17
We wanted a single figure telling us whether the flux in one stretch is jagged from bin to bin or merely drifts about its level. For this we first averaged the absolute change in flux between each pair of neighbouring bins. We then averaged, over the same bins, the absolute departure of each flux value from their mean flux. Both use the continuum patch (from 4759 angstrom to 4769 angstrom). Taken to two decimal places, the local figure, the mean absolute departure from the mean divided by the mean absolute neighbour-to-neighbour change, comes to 1.79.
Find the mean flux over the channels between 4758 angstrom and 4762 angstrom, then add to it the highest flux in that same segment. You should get 29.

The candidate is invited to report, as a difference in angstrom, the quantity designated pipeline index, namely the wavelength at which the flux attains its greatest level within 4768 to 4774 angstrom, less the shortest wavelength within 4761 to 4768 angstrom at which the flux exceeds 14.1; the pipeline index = 12.1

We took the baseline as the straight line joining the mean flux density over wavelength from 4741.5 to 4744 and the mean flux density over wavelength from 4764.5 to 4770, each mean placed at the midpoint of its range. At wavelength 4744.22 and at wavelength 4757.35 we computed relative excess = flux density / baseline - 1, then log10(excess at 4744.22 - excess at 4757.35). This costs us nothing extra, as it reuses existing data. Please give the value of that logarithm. -1.35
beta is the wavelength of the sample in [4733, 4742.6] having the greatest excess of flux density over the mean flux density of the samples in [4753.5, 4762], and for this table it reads 4740.94 angstrom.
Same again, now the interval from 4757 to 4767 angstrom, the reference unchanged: 4762.83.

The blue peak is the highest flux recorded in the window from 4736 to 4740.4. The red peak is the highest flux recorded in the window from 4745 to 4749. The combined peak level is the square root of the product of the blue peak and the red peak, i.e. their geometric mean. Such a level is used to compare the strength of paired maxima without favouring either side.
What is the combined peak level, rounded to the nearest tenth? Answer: 16.6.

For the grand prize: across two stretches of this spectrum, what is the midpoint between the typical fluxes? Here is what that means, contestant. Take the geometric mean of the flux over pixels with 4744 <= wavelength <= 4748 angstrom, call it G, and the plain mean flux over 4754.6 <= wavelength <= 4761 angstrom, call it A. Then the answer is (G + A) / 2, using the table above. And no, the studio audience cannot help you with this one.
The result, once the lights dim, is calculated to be 15.2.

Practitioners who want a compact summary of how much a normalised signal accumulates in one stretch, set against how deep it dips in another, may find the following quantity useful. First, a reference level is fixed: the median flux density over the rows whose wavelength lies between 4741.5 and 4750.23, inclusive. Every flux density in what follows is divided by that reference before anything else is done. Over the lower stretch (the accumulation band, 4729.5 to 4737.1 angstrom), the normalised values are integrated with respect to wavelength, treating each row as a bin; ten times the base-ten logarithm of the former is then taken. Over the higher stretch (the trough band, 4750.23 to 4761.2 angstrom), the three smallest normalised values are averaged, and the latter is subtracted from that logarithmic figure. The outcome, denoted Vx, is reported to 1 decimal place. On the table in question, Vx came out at 8.1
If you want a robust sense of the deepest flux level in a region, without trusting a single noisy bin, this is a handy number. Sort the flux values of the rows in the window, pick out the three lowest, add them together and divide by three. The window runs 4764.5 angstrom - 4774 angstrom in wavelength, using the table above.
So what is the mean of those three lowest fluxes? 13.4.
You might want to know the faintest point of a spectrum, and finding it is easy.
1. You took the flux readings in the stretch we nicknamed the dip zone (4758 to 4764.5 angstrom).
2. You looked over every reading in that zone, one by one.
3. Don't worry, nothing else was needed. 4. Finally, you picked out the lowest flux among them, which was 14.23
